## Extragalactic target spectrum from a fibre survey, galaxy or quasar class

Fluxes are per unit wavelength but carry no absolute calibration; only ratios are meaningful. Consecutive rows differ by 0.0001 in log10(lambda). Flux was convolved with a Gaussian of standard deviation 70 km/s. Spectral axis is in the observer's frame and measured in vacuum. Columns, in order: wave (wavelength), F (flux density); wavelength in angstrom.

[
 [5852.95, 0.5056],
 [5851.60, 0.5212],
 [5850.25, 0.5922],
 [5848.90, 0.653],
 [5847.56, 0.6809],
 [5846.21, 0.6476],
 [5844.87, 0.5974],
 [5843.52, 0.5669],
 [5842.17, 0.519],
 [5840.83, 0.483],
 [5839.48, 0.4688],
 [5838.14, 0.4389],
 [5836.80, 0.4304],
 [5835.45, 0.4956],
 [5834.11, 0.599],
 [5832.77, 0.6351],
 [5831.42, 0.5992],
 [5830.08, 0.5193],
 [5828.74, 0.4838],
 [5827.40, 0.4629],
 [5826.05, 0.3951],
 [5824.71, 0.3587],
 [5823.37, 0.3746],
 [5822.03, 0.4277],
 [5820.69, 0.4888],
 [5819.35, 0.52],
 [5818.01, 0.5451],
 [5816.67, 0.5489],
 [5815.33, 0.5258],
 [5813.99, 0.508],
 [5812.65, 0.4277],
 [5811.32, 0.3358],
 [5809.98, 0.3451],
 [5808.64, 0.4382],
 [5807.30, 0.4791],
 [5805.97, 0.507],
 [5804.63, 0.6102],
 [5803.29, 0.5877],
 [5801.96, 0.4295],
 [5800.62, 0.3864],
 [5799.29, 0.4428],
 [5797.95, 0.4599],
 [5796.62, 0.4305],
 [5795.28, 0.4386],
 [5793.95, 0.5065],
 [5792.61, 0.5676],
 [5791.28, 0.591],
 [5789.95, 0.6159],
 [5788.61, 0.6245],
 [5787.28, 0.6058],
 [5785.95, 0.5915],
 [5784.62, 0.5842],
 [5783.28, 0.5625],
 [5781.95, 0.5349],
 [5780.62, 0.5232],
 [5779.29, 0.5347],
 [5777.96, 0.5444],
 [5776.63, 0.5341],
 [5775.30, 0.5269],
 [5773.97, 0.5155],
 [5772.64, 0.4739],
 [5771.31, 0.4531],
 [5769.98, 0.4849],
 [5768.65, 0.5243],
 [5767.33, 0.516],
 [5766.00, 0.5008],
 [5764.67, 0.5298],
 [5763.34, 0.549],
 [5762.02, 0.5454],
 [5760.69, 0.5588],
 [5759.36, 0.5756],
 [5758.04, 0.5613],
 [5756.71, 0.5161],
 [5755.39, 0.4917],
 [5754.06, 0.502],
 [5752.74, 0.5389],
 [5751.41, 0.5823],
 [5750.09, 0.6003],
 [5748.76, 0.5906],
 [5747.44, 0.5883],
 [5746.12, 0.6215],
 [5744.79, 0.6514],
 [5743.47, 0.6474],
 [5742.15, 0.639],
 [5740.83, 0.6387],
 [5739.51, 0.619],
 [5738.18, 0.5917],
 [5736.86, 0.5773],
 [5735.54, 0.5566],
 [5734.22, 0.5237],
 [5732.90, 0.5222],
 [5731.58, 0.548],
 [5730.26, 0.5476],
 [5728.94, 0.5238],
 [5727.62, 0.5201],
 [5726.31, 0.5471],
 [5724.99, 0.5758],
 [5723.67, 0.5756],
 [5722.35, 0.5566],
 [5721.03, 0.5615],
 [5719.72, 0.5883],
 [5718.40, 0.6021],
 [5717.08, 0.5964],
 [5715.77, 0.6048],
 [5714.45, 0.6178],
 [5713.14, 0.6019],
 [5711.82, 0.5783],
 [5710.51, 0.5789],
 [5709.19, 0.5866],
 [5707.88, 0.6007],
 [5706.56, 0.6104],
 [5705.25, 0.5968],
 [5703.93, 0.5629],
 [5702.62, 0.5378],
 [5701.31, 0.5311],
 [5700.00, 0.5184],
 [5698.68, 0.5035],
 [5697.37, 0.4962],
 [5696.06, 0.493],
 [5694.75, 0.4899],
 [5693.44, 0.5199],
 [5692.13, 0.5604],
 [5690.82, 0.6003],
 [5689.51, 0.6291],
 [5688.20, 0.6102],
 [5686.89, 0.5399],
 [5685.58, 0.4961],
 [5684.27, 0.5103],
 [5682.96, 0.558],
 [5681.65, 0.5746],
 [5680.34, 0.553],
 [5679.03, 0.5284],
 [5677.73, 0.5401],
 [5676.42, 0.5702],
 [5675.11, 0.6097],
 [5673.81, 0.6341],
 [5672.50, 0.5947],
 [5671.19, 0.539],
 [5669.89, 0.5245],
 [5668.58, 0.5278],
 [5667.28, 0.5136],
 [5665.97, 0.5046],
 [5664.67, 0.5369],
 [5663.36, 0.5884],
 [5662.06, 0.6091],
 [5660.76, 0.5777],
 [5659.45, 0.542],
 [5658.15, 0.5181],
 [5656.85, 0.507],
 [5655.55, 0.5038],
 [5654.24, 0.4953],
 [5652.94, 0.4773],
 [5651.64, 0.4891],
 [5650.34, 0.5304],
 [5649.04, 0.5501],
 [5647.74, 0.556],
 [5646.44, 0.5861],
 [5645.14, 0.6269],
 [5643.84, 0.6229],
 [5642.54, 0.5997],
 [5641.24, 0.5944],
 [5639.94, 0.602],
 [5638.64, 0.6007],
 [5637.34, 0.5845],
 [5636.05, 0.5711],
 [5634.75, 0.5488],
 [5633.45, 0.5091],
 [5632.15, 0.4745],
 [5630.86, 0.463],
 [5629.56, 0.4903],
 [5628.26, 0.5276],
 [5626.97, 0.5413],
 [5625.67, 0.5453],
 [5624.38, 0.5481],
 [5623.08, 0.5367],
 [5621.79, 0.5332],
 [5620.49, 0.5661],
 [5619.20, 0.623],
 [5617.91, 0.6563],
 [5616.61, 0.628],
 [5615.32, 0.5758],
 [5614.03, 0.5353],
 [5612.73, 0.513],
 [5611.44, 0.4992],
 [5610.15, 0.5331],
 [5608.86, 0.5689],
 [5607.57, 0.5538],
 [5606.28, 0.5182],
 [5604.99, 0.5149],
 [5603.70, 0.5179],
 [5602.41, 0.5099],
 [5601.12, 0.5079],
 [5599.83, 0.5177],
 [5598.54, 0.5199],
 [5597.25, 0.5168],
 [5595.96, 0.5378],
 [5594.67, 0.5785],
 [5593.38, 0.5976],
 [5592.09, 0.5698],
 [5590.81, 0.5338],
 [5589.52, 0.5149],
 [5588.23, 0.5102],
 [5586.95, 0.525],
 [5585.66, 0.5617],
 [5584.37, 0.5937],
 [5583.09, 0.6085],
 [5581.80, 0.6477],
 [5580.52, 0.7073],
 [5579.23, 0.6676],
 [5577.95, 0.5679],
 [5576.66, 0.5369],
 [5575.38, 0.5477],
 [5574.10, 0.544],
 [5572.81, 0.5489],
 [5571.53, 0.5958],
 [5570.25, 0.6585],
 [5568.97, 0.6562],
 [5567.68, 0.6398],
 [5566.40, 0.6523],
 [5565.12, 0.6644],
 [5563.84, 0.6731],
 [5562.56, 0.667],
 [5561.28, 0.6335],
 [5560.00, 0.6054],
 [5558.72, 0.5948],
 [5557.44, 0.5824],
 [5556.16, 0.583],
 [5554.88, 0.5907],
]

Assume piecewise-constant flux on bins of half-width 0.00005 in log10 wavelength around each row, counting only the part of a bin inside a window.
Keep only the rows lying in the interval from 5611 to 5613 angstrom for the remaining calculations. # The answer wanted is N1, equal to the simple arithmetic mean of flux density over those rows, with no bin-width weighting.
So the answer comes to 0.51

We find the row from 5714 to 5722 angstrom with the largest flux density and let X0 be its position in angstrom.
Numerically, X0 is 5714.45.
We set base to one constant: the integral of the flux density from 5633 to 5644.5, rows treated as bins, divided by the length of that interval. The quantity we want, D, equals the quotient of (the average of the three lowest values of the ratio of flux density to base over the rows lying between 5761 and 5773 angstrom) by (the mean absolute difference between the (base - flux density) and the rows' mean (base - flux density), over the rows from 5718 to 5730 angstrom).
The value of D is 37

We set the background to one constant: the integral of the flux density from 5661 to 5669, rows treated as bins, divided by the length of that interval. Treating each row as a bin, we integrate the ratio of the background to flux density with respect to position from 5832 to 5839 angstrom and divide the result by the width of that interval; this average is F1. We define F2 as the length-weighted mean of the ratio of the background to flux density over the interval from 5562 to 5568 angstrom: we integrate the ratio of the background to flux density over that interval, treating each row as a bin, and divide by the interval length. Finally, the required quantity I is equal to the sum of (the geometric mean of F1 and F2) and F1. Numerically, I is 2.03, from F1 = 1.08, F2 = 0.83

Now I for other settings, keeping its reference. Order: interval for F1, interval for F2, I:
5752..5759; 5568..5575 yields 2.03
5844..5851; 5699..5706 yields 1.81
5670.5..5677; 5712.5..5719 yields 1.86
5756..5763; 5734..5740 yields 1.98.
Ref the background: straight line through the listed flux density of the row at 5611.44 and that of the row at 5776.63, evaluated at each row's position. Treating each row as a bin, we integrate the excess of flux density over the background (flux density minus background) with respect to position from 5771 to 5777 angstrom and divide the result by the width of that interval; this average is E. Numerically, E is -0.032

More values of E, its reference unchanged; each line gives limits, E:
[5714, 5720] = 0.081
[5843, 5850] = 0.079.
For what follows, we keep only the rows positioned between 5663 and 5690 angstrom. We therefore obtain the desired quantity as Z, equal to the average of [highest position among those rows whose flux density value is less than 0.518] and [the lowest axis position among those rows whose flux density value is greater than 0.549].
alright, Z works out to 5674.5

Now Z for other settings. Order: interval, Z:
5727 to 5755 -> 5744.8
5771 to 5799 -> 5790.6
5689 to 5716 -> 5694.1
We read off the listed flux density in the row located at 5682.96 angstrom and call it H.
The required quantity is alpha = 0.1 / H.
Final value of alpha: 0.179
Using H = 0.558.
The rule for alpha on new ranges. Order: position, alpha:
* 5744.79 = 0.154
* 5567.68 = 0.156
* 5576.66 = 0.186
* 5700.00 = 0.193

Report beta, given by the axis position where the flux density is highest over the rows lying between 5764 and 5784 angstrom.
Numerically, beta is 5783.28 angstrom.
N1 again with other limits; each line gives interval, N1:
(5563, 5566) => 0.67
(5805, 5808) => 0.49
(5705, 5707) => 0.60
